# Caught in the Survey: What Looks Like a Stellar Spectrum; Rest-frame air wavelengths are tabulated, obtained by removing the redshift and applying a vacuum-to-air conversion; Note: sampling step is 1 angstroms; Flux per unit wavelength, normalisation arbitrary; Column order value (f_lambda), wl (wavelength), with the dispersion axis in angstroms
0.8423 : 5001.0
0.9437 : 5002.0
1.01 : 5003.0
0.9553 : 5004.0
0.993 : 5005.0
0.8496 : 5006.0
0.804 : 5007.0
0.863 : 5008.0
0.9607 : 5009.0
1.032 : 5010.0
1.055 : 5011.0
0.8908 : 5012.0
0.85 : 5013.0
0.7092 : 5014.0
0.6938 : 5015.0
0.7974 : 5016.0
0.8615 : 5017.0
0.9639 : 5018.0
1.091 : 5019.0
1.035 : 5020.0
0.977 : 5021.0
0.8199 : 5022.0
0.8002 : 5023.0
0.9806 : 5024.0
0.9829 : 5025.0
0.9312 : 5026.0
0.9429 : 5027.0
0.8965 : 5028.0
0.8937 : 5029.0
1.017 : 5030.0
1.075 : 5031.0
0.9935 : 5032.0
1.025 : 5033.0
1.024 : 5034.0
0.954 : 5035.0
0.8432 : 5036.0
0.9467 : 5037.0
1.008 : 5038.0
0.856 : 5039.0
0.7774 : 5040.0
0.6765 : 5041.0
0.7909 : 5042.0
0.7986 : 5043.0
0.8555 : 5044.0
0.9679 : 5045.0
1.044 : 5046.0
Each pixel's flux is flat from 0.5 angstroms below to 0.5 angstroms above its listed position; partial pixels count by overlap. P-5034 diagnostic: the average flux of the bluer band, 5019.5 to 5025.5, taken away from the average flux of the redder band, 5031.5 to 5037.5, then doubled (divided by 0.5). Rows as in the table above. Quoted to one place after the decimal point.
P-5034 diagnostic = 0.1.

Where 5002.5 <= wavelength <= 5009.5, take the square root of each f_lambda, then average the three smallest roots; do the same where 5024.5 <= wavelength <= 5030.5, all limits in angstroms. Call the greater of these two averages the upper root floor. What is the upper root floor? 0.952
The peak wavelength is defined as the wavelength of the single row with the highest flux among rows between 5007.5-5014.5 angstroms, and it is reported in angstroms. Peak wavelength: 5011.0 angstroms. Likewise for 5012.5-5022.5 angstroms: 5019.0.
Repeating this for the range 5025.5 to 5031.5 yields 5031.0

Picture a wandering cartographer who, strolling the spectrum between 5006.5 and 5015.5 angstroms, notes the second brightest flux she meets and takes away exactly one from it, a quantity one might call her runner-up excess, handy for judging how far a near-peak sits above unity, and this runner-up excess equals 0.032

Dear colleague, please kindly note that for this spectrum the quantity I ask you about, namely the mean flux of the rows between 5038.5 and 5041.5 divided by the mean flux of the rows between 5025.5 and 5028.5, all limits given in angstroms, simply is 0.83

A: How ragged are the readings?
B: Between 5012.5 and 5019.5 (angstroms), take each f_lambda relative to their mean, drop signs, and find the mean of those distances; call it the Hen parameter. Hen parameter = 0.103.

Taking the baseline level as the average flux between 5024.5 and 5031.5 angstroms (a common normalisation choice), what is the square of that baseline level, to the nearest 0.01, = 0.93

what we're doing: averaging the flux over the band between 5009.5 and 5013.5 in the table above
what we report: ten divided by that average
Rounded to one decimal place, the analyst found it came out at 10.4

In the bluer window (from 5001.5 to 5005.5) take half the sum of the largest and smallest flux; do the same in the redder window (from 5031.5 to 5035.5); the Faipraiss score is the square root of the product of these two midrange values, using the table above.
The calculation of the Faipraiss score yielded 0.98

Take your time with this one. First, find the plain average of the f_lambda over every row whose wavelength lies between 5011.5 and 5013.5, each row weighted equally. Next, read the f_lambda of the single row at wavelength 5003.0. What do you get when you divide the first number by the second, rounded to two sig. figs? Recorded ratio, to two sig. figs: 0.86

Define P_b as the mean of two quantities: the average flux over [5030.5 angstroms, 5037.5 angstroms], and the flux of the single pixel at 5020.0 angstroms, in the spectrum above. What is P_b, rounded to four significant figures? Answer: 1.008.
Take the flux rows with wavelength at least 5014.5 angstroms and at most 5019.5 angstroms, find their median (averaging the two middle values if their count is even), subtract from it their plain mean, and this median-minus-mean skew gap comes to -0.02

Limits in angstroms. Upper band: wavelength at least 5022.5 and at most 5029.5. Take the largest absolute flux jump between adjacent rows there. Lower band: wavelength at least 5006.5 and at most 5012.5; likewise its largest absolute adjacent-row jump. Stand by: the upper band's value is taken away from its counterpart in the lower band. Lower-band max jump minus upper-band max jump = -0.016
